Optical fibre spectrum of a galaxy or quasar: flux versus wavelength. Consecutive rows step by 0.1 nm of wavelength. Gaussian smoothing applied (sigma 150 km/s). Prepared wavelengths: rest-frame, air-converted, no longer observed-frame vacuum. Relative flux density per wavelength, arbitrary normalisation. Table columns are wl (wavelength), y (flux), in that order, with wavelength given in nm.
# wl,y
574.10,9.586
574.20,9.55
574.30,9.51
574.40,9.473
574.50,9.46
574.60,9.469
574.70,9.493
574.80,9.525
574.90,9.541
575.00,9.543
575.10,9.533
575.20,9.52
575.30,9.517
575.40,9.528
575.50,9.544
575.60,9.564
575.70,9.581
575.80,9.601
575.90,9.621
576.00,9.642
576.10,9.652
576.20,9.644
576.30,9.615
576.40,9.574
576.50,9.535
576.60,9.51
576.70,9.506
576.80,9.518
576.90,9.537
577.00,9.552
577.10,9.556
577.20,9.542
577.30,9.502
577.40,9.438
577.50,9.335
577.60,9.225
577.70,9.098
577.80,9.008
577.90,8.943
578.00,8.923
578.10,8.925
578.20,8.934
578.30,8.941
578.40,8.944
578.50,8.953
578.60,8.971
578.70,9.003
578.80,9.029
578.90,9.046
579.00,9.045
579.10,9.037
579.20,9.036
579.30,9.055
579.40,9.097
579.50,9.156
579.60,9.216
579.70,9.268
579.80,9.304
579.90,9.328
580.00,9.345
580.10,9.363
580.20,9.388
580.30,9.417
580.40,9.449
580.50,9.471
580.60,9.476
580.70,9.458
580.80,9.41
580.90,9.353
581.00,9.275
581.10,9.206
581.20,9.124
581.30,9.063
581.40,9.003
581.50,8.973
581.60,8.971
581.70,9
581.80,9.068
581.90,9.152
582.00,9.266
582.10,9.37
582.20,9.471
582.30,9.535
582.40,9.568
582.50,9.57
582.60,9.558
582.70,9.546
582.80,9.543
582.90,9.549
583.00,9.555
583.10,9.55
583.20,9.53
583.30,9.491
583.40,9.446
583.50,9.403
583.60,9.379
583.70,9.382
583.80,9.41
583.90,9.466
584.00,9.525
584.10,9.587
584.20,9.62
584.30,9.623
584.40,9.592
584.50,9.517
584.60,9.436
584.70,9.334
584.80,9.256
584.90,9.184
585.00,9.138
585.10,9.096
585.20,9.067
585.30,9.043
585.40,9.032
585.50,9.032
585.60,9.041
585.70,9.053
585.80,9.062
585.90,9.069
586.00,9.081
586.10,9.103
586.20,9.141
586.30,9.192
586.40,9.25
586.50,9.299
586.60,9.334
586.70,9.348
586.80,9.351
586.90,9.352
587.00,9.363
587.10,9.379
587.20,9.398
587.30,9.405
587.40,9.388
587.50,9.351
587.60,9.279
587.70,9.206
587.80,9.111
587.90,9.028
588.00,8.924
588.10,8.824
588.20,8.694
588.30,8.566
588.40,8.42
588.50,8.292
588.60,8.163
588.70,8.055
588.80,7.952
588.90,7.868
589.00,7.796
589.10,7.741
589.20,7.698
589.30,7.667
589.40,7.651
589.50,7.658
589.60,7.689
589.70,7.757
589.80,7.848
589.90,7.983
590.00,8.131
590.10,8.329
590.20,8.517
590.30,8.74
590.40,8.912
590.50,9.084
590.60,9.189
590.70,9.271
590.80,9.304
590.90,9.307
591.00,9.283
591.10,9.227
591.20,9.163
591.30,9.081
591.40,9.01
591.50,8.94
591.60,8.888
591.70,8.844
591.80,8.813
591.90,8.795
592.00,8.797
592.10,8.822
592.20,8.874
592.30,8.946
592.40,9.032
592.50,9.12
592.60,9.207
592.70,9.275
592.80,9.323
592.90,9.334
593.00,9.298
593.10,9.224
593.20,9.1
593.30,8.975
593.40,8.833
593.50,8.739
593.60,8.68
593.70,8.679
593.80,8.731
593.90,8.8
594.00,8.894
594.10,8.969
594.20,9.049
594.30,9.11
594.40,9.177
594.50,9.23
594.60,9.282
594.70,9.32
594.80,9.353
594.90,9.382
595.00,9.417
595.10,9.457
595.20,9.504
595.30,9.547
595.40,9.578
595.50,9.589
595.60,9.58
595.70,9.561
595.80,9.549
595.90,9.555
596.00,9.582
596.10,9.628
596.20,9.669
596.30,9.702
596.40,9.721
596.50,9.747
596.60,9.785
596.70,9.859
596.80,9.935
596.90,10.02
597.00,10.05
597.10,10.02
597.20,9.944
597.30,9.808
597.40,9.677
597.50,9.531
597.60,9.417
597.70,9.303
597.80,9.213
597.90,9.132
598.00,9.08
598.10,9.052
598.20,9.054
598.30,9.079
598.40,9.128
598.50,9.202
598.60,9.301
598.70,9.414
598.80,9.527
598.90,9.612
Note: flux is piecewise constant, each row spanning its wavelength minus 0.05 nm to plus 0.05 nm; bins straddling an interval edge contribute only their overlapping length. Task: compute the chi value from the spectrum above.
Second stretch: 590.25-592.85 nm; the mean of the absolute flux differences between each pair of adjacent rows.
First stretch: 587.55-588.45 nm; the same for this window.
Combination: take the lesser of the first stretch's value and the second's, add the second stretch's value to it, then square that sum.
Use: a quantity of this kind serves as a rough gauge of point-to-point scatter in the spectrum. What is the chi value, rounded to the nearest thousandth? 0.017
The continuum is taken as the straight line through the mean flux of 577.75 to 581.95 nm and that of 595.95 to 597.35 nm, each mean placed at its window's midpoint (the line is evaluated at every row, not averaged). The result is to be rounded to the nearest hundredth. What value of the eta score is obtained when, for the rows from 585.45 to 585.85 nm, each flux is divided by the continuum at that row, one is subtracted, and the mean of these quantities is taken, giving -0.04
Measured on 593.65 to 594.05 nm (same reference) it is -0.10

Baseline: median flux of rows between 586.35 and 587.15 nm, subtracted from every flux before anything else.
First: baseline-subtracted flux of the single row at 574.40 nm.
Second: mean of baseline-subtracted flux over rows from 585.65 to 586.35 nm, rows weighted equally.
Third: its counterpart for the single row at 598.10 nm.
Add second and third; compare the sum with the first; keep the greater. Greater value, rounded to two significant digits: 0.12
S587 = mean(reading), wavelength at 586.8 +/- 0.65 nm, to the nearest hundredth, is 9.32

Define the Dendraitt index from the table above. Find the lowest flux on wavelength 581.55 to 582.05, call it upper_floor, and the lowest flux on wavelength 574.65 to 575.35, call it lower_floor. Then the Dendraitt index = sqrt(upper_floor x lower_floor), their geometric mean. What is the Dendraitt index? 9.23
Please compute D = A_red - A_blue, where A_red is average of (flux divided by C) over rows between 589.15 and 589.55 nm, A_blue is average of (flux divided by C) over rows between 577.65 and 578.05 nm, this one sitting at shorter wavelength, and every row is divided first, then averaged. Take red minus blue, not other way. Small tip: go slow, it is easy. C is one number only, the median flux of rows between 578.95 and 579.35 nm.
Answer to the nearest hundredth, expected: -0.15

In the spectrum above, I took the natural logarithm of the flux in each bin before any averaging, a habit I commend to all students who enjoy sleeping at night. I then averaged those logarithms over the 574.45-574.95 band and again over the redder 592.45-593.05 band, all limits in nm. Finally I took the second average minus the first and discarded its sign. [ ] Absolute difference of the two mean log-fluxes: 0.025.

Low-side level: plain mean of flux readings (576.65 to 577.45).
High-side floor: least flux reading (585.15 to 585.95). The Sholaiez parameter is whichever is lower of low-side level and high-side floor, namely 9.0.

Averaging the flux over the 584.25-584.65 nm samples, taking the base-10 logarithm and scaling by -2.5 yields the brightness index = -2.45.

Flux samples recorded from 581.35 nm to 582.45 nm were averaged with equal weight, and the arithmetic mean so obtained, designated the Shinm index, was 9.22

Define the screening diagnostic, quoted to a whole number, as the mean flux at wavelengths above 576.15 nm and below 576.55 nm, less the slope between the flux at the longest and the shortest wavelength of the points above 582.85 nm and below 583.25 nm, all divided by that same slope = -152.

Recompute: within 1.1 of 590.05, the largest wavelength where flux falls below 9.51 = 591.10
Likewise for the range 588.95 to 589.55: 589.50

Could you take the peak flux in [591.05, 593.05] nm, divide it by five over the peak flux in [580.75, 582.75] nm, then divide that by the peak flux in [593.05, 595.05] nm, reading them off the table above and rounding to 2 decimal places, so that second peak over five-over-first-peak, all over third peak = 1.90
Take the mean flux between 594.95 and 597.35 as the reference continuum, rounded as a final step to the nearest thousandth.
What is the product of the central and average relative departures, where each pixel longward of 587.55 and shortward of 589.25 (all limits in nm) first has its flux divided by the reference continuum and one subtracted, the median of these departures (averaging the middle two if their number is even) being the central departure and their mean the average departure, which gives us 0.017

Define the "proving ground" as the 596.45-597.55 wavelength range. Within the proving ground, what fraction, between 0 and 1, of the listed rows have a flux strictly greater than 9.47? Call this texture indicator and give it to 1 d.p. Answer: 1.0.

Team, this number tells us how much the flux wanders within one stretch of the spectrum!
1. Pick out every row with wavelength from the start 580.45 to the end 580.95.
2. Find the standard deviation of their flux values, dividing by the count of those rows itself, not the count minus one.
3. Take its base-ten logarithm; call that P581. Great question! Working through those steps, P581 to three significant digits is -1.33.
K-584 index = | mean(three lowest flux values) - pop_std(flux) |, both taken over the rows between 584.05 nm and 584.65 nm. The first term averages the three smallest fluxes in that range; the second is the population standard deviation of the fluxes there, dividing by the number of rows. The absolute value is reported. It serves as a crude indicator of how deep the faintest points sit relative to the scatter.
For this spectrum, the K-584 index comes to 9.4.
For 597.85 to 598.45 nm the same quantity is 9.0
